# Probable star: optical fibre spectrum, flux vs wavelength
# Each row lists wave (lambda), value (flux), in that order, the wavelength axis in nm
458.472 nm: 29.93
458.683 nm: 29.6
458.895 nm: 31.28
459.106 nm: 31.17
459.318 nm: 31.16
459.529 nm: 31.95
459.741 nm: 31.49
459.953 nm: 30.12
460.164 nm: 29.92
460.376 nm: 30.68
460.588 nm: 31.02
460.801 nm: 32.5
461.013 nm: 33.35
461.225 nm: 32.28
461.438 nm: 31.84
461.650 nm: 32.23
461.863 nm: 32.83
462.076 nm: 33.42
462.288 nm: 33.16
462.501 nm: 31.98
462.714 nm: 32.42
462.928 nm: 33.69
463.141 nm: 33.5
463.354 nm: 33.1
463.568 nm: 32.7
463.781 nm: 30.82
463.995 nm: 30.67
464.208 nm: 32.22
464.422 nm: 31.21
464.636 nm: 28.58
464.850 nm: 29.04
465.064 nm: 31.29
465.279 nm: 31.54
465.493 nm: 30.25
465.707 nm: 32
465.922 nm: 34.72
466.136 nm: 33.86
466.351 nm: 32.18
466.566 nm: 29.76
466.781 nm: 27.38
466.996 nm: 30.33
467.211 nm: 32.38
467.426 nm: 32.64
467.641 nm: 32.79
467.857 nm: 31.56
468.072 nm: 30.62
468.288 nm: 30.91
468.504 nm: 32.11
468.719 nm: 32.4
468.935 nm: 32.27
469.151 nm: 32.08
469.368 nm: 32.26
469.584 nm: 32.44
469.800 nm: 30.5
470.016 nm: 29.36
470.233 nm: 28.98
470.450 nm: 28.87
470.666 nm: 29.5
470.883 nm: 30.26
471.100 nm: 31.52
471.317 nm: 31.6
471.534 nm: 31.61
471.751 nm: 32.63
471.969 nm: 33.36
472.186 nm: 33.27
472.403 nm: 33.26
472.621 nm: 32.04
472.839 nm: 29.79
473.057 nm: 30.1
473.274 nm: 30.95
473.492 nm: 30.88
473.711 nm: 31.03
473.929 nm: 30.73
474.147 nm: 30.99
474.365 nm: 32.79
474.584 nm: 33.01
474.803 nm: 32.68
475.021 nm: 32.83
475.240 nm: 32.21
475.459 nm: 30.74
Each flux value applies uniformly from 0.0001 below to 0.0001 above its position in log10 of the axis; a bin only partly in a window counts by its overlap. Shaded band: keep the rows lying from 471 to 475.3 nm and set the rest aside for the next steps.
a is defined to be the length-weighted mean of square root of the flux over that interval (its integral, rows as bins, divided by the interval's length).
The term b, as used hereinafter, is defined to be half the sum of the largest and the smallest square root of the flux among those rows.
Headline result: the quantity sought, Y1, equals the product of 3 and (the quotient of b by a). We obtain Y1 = 2.99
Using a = 5.64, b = 5.62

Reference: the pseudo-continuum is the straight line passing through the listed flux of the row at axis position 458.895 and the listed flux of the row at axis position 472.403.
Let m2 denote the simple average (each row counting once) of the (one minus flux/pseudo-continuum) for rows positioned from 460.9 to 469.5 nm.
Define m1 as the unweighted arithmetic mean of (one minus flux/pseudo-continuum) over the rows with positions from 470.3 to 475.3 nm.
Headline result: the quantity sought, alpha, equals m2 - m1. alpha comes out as -0.043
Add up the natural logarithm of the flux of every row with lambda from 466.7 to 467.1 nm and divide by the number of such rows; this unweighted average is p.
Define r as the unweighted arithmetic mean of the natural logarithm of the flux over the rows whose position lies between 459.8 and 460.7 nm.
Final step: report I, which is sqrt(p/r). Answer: 0.99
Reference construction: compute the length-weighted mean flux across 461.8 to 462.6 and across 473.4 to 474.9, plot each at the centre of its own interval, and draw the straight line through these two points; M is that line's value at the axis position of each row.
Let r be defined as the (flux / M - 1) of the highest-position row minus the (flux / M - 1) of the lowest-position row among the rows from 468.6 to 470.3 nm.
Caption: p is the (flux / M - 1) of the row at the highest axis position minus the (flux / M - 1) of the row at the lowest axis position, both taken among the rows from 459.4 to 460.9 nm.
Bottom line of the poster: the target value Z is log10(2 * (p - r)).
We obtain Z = -0.61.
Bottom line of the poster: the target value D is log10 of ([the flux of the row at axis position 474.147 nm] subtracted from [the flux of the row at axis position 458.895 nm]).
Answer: -0.54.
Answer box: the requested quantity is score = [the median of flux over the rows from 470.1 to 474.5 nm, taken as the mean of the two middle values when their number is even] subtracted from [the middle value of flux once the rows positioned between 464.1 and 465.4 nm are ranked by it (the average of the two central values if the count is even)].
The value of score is 0.2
